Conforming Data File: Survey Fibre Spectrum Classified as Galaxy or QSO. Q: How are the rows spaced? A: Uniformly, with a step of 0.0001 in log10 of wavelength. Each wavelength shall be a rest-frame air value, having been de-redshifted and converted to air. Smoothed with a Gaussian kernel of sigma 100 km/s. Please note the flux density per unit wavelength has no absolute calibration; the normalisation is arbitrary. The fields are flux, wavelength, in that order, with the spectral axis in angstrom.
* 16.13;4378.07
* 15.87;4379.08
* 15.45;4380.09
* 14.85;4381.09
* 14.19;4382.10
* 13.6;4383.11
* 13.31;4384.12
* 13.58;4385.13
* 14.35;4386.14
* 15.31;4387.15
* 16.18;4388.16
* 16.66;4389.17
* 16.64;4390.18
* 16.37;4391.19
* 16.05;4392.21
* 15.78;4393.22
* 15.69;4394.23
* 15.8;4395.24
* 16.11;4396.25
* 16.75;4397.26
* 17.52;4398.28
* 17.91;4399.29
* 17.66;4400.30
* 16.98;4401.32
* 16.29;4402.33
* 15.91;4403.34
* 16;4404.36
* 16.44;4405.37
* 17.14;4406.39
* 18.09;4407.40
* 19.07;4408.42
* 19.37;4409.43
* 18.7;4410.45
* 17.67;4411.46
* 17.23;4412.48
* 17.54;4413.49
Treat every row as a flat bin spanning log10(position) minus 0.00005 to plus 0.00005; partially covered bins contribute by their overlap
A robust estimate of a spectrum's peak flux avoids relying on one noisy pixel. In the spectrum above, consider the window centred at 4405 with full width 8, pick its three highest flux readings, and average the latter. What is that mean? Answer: 18.1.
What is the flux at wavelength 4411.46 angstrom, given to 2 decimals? 17.67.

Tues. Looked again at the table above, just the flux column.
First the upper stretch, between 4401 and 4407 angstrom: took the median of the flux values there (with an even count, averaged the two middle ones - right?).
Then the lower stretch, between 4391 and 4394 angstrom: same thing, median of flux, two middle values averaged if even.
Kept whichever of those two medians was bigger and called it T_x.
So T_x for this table 16.4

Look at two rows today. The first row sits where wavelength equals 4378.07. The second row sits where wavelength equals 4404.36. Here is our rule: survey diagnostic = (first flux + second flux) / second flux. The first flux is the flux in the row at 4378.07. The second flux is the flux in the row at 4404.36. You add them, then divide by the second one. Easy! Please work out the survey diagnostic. 2.01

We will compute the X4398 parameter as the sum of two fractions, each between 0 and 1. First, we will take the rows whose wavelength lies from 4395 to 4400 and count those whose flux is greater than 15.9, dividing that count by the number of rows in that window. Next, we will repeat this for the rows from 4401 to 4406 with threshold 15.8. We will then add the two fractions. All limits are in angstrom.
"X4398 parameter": 1.8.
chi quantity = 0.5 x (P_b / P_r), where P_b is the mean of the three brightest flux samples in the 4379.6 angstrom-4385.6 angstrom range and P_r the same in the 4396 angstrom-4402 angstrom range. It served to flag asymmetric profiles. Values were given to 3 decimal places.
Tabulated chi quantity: 0.419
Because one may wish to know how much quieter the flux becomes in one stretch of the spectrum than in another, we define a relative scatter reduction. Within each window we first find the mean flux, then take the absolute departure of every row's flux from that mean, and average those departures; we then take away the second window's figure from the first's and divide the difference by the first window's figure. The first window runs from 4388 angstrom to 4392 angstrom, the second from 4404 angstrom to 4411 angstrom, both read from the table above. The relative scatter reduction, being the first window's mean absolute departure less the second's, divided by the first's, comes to -5.0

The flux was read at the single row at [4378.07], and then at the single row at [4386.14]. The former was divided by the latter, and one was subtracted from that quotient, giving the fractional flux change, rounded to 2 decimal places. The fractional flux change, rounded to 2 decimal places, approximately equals 0.12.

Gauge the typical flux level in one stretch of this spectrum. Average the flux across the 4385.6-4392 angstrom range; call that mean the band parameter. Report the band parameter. 15.9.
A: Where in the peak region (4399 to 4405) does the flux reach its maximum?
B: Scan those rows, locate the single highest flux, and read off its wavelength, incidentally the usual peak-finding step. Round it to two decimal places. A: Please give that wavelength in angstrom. 4399.29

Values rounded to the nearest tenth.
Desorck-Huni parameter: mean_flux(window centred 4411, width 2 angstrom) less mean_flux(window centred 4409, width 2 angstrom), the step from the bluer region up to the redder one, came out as -1.0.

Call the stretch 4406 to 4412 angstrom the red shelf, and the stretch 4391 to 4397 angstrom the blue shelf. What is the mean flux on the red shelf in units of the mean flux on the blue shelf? 1.15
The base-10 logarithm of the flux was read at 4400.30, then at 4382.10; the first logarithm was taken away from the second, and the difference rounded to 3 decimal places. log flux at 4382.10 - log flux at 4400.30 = -0.095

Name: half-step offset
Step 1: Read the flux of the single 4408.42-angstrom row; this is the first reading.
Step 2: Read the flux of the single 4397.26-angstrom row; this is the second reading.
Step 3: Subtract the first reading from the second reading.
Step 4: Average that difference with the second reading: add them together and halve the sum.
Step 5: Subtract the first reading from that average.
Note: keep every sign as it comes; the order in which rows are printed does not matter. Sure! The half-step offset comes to -11.9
